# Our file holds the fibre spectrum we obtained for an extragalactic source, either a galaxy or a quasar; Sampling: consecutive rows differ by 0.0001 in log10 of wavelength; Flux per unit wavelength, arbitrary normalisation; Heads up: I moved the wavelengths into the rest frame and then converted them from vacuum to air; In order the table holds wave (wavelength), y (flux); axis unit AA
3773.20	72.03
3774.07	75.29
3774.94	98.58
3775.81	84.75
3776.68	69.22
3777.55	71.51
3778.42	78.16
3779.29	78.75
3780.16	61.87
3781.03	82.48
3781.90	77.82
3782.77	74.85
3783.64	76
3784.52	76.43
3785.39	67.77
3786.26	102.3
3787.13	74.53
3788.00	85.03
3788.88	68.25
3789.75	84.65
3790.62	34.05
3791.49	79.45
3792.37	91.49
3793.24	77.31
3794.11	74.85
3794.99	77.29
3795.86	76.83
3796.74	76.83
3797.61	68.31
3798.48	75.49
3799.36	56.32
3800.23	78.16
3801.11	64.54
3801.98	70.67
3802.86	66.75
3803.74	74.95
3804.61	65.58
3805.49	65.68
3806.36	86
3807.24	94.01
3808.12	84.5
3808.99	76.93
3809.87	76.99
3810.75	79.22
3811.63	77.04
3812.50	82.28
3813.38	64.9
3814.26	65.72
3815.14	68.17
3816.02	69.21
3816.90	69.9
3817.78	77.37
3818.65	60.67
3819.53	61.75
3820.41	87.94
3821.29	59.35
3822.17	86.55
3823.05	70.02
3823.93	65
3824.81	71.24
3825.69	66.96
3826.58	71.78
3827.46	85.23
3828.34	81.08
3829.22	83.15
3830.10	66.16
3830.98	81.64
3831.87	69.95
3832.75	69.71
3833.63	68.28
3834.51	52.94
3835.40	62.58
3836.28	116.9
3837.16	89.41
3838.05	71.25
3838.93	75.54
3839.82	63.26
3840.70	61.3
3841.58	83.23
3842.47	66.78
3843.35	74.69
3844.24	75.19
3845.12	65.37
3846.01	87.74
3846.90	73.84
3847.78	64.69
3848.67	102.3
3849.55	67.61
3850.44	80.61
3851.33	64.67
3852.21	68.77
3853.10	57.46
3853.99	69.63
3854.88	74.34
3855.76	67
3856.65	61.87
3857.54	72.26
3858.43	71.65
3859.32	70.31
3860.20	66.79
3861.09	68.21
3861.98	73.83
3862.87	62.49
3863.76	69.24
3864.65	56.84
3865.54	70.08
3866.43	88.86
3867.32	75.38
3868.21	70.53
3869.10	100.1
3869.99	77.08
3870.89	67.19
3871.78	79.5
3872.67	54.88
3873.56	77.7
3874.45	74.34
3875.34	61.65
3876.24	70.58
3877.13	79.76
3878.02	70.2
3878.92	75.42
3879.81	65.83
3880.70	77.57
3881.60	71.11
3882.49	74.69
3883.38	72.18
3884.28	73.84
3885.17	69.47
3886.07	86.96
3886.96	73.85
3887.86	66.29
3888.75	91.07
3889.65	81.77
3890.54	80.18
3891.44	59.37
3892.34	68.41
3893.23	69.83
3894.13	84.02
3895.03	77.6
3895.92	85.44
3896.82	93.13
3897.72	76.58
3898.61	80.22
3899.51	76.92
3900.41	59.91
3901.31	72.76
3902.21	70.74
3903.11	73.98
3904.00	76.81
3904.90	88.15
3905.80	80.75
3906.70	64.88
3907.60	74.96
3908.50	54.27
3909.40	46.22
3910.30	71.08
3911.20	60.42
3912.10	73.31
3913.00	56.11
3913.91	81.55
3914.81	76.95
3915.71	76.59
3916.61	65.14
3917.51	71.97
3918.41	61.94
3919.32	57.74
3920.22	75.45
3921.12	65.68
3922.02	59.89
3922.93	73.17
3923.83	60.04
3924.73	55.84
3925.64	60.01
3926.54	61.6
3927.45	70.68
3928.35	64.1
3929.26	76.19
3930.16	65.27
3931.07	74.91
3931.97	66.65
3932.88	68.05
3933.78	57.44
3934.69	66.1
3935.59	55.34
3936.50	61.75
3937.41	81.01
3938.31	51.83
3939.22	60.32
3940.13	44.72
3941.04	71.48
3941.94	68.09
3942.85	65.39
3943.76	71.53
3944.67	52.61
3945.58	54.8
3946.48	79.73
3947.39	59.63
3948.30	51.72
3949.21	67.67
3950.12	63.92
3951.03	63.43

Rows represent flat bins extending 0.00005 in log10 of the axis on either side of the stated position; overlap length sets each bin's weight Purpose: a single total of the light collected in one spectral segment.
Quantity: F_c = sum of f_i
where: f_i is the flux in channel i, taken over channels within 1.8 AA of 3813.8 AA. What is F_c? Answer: 281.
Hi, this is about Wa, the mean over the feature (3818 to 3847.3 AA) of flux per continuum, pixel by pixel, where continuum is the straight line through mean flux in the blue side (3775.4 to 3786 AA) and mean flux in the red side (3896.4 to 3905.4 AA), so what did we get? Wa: 0.97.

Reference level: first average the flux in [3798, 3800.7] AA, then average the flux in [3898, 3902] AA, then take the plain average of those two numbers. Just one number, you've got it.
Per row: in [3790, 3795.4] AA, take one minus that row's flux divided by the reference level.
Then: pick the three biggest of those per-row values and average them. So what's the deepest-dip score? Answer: 0.13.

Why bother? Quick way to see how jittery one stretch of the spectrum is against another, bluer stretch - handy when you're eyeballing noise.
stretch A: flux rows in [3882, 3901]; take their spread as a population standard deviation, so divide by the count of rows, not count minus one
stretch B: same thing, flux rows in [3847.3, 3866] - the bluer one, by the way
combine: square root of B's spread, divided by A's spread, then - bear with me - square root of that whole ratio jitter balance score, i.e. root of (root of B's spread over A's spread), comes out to 0.58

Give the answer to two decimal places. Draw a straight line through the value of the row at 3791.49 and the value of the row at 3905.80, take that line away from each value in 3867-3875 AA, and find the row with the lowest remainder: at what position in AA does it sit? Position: 3872.67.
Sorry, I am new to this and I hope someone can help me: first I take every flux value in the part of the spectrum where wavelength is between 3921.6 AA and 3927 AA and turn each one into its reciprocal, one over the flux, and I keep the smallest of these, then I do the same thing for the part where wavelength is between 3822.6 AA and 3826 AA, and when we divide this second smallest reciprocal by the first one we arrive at 1.03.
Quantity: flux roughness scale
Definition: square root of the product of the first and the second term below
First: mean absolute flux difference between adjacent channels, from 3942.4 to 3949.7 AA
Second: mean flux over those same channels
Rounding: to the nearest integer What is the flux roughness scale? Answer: 29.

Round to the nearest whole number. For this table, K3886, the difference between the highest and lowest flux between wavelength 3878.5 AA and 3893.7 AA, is 32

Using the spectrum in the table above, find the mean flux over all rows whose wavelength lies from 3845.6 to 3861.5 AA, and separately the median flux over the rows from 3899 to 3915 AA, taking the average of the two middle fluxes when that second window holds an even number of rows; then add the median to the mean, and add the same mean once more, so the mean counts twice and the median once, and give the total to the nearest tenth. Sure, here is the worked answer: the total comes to 216.3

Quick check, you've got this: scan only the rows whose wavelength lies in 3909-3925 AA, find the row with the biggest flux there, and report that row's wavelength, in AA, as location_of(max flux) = 3913.91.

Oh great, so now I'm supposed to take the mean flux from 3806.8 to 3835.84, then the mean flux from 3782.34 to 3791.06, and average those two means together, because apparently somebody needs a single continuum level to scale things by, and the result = 73.7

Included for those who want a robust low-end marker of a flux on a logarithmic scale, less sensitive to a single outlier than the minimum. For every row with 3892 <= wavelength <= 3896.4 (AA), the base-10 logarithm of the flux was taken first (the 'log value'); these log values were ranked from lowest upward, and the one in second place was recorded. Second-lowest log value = 1.84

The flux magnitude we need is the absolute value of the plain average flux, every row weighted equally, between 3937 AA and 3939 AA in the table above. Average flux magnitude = 66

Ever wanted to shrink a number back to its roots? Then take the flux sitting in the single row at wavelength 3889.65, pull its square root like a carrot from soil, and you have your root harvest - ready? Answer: 9.0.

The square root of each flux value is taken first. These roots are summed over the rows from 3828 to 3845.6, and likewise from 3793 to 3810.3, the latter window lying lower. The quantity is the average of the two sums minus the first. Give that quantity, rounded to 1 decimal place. 0.5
